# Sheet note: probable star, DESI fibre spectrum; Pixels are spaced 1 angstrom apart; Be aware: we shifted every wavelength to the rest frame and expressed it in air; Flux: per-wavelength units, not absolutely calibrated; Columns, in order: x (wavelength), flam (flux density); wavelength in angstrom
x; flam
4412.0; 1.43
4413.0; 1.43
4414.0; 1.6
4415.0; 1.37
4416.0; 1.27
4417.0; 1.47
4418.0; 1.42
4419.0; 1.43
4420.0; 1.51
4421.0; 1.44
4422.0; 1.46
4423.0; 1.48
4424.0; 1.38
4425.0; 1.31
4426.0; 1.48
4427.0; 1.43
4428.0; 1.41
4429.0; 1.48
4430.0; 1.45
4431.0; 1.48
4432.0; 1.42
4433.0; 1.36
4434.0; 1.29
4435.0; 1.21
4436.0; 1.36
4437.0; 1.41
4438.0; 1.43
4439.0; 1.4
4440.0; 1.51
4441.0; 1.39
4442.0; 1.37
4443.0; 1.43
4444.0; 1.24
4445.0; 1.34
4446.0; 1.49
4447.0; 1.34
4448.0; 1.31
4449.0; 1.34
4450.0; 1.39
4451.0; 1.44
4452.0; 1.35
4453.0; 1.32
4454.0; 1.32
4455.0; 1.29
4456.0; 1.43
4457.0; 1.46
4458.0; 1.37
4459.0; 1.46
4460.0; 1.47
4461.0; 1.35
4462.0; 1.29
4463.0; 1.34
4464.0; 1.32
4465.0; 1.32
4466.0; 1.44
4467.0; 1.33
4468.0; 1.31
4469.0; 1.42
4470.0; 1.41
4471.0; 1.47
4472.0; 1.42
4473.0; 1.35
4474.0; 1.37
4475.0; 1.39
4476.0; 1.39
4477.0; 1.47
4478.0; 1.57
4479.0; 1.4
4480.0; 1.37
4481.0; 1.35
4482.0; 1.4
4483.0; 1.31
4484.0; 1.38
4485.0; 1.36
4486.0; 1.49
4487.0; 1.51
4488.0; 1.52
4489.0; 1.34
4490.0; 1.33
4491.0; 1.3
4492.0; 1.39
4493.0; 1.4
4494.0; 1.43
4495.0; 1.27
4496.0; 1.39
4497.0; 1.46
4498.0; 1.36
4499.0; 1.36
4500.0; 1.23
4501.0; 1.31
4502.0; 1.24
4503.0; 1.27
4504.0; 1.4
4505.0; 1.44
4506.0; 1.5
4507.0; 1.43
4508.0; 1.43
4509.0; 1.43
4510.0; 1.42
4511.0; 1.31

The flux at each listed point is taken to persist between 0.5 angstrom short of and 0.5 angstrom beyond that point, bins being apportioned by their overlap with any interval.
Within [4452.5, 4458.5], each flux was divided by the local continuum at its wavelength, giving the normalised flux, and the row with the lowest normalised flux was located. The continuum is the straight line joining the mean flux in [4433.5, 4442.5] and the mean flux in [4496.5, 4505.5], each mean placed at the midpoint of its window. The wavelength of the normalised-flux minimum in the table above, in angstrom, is 4455.0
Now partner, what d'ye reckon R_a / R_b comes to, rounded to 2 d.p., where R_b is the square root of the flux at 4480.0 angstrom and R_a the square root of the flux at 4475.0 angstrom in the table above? 1.01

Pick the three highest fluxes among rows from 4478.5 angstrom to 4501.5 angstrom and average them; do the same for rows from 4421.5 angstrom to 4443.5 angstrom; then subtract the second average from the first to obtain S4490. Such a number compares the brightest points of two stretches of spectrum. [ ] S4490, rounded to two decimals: 0.02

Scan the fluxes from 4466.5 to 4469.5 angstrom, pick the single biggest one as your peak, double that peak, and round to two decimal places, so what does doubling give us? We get 2.84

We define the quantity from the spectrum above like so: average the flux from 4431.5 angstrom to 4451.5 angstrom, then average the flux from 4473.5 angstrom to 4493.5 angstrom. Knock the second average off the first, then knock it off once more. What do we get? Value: -1.43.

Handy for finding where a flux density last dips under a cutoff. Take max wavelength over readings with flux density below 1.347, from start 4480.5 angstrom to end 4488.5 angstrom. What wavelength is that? 4483.0 angstrom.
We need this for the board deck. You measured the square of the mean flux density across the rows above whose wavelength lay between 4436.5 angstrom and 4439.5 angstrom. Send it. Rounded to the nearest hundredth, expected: 2.00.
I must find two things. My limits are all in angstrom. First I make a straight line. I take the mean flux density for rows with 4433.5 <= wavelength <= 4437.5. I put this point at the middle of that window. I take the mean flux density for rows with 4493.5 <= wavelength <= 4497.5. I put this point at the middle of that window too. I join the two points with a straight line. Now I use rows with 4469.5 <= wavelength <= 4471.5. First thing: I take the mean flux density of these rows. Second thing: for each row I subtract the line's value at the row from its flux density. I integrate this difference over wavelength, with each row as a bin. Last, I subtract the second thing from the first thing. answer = 1.28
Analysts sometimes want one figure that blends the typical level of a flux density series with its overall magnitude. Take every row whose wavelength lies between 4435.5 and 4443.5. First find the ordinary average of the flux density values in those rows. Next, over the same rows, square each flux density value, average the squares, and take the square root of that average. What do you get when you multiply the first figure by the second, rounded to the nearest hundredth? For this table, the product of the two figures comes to 2.00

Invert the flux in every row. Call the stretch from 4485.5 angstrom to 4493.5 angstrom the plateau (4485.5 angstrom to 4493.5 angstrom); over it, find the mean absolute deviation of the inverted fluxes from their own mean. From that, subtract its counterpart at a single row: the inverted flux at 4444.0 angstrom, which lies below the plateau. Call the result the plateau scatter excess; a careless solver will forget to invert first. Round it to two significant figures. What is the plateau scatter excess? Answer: -0.77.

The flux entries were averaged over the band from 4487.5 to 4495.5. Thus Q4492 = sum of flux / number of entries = 1.37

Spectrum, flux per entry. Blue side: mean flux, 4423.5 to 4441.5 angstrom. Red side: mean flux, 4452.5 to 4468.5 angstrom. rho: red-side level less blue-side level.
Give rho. -0.04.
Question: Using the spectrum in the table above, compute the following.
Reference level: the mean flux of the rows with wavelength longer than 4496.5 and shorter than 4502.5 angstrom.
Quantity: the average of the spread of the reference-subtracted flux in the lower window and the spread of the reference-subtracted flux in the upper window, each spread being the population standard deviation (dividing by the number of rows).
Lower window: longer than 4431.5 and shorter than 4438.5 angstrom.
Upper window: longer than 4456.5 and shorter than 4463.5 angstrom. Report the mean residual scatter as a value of 0.070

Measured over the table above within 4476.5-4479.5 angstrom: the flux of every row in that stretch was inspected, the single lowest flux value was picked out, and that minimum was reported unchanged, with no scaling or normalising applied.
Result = 1.4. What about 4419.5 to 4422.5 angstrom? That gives 1.44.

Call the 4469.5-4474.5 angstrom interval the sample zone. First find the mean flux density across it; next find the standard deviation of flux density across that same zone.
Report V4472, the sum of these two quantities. 1.45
